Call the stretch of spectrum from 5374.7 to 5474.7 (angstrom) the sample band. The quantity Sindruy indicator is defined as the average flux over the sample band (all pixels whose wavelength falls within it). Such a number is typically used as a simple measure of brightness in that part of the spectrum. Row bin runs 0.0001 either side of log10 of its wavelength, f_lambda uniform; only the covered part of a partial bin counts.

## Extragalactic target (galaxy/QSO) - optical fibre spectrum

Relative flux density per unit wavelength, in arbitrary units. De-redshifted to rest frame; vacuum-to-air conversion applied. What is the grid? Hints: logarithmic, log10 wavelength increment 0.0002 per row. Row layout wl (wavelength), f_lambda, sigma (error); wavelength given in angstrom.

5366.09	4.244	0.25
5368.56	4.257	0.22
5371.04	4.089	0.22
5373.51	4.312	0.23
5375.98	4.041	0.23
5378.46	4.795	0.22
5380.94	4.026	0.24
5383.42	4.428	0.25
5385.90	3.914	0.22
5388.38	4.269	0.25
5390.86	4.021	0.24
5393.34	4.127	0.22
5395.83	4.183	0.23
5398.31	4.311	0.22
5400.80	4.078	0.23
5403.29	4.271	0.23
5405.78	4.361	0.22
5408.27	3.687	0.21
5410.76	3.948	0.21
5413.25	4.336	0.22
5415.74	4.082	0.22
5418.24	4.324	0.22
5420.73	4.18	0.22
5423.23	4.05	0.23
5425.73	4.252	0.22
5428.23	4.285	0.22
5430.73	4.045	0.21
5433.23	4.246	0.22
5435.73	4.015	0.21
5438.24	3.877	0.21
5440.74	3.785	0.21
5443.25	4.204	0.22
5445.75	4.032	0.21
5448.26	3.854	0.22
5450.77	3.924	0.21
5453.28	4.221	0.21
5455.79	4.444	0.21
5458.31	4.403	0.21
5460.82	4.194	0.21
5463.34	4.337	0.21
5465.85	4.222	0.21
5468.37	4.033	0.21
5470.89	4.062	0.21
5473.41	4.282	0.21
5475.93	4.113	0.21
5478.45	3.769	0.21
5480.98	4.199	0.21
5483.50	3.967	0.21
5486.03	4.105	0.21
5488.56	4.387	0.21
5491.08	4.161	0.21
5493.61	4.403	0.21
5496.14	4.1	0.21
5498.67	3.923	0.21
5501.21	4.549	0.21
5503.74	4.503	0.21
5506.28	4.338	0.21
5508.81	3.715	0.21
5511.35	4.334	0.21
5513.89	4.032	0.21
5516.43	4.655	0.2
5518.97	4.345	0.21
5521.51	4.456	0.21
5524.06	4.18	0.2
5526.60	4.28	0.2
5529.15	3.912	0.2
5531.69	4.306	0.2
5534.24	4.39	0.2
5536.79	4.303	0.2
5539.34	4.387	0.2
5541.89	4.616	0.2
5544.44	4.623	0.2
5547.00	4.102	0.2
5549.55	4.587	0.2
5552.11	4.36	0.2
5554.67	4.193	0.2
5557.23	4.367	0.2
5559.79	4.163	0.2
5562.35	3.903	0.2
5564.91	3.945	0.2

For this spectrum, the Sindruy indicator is 4.154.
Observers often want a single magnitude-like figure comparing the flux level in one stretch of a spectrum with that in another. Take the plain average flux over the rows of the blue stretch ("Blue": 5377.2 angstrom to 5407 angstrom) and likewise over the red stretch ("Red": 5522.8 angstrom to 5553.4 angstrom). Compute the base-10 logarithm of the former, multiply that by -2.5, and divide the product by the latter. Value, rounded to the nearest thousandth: -0.361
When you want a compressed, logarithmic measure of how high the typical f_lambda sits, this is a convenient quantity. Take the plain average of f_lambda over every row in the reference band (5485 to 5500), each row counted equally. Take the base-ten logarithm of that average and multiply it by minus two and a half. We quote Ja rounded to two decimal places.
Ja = -1.55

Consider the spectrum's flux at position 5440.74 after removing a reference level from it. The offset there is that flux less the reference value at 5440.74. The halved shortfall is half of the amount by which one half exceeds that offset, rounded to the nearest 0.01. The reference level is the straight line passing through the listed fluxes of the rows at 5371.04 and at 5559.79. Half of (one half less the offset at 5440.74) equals 0.42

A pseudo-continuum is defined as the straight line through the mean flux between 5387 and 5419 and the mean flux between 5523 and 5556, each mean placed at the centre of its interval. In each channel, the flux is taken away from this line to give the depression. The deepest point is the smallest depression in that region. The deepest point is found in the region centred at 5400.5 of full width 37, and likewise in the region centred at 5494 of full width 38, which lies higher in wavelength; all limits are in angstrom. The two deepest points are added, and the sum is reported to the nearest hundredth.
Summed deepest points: -0.57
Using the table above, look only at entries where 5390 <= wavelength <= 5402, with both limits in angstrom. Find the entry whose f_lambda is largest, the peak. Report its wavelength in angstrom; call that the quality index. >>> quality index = 5398.31 angstrom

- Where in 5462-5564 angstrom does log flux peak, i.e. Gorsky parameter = 5516.43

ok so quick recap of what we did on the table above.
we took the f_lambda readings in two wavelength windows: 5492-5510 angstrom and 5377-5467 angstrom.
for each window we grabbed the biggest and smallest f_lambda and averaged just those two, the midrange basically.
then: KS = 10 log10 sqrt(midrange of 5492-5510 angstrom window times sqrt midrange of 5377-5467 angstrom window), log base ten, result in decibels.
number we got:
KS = 4.65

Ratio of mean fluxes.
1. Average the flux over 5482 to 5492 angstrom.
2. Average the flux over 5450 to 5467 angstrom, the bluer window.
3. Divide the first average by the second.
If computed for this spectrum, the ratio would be 0.98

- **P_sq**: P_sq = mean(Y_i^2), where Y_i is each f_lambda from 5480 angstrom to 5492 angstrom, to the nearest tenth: 17.4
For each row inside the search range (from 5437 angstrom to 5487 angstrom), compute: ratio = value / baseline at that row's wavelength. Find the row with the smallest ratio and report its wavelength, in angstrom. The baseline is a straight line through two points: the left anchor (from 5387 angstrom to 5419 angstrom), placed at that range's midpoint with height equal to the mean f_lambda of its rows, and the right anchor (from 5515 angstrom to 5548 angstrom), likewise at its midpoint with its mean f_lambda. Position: 5478.45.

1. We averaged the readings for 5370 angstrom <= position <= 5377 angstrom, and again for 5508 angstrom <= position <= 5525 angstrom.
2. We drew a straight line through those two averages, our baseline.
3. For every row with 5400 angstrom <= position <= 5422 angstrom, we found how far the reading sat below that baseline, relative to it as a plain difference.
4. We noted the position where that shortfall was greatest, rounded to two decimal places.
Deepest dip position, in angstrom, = 5408.27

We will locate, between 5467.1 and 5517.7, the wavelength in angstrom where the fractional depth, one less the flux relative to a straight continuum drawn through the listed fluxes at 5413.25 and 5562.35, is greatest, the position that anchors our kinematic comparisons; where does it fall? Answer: 5478.45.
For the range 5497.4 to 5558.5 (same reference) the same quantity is 5508.81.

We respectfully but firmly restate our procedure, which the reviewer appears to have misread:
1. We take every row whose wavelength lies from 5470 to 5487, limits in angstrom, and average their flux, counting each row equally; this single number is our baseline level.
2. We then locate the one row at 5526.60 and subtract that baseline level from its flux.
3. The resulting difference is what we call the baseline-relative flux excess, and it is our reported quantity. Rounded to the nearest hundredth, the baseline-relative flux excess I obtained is 0.21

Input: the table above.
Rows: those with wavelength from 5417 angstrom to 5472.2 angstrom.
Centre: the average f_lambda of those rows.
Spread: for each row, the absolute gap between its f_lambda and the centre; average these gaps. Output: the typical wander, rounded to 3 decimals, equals 0.153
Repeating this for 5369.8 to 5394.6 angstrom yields 0.199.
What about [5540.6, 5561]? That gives 0.174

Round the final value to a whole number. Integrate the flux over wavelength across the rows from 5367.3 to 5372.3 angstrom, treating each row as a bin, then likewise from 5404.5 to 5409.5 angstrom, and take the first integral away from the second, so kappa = -1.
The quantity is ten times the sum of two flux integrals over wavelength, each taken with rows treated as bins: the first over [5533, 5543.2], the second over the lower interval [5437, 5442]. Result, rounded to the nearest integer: 643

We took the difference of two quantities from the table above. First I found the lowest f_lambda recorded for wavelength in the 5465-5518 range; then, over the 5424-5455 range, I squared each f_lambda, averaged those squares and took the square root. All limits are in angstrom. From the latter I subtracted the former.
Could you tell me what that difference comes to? 0.35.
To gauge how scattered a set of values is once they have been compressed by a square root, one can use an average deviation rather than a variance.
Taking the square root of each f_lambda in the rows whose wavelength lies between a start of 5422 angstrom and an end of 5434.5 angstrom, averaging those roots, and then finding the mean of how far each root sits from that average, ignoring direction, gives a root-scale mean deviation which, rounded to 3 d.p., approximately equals 0.025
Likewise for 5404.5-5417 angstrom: 0.053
